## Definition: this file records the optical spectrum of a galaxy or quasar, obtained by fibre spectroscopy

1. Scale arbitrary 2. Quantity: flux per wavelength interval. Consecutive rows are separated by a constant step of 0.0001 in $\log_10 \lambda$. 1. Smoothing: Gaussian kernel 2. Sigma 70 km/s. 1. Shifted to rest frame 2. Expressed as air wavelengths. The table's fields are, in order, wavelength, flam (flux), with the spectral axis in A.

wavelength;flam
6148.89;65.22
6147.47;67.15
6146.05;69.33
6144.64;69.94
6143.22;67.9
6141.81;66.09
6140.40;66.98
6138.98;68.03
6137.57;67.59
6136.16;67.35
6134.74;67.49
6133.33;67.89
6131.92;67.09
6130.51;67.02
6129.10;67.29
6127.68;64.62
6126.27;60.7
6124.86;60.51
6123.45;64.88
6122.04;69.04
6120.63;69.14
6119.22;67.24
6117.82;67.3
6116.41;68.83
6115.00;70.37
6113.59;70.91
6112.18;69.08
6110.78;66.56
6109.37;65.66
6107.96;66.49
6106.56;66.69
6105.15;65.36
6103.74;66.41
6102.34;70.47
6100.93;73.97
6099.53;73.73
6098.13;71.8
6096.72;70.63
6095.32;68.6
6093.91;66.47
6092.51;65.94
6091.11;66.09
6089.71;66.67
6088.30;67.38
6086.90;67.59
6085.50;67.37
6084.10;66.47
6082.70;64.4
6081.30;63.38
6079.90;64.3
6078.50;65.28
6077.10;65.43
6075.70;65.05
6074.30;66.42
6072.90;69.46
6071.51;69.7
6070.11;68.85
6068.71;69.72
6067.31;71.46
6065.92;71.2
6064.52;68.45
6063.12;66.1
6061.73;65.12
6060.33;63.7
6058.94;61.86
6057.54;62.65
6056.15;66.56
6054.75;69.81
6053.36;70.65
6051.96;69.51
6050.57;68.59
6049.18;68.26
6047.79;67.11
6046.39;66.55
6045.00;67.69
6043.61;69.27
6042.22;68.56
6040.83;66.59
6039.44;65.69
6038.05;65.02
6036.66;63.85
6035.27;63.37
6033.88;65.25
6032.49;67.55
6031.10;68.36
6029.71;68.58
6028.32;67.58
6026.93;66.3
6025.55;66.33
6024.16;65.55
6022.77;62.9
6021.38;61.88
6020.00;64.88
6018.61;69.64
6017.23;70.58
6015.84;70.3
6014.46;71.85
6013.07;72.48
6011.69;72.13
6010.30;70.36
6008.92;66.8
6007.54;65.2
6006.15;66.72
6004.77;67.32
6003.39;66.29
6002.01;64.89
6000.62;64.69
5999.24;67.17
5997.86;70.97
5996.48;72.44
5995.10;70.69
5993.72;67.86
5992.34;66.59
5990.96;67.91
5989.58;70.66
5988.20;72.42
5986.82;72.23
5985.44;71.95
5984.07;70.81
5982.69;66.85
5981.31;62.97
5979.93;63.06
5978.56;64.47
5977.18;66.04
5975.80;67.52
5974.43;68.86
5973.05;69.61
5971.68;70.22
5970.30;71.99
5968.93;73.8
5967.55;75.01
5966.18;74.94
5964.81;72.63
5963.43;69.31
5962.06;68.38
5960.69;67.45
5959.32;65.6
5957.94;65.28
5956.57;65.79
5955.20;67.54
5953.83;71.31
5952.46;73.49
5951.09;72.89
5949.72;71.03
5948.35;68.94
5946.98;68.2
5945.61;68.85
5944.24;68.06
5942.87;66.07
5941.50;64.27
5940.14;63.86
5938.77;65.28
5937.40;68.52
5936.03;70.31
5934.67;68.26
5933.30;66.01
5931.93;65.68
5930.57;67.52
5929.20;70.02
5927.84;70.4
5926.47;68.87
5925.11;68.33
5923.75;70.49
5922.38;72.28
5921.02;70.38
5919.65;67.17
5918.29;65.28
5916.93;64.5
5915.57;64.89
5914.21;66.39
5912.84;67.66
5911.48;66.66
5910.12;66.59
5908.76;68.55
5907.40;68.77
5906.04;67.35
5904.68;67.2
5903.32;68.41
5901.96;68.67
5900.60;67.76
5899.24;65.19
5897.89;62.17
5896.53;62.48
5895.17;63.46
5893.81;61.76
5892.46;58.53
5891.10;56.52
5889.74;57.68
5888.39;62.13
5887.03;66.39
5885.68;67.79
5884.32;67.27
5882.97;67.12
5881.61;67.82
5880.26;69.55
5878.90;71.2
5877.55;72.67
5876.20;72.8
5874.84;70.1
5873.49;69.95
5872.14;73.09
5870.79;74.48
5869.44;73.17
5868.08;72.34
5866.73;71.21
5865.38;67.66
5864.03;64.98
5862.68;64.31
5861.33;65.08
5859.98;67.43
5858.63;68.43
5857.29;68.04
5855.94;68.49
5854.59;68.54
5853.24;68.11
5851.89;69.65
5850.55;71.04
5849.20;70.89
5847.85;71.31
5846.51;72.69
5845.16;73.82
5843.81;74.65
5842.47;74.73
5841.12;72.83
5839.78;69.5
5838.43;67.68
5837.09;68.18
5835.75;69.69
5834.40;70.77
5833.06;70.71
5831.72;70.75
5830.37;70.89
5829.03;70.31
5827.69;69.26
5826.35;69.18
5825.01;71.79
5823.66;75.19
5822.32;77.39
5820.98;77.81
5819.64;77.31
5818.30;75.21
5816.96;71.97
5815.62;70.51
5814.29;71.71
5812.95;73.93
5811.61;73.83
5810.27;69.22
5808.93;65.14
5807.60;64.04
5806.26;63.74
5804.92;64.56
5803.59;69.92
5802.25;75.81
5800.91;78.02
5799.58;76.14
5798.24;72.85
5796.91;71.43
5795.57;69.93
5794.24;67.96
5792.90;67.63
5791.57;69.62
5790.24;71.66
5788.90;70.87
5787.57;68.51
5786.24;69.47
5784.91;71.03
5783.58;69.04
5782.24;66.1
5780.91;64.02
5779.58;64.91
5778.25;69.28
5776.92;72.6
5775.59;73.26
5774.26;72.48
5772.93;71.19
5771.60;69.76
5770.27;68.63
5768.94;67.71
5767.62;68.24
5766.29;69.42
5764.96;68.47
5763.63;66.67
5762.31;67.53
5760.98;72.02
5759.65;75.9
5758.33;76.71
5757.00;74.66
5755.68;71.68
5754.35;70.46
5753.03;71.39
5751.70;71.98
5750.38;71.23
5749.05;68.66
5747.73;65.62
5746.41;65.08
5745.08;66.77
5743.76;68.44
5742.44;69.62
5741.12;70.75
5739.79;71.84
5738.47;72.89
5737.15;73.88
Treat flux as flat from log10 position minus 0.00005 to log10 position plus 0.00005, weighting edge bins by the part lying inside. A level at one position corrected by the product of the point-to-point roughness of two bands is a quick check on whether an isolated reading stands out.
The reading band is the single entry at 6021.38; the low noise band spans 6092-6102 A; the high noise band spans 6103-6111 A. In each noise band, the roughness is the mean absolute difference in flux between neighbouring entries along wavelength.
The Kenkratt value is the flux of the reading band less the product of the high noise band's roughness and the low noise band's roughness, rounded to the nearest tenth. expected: 60.7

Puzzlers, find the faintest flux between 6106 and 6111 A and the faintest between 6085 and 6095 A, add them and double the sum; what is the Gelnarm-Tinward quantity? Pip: 263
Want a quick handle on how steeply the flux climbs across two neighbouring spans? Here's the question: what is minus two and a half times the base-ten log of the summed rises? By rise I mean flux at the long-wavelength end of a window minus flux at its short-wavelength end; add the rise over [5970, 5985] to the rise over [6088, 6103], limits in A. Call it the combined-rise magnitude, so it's -0.7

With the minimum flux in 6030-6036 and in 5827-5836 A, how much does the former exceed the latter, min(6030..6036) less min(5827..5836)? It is -5.9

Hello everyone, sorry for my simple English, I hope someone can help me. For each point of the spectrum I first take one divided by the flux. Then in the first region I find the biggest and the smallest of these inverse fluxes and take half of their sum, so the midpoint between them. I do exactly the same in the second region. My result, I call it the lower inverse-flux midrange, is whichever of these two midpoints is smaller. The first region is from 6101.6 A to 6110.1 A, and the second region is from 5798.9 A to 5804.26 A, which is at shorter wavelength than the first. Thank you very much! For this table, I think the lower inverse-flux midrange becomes 0.0136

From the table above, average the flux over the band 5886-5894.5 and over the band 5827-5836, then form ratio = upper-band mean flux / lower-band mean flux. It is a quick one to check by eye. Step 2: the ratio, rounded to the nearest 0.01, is 0.86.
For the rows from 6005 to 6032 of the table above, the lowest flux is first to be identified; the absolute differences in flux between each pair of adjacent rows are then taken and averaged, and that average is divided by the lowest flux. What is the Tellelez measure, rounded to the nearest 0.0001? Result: 0.0242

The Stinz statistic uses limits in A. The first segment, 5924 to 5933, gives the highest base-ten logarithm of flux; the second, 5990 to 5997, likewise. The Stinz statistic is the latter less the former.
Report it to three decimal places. 0.012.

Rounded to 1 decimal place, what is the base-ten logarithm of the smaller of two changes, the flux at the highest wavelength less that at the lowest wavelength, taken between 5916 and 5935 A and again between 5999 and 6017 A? 0.5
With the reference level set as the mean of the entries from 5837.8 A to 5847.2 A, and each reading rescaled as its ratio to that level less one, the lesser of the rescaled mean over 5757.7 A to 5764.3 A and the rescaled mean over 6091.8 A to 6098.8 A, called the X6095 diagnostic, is -0.050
